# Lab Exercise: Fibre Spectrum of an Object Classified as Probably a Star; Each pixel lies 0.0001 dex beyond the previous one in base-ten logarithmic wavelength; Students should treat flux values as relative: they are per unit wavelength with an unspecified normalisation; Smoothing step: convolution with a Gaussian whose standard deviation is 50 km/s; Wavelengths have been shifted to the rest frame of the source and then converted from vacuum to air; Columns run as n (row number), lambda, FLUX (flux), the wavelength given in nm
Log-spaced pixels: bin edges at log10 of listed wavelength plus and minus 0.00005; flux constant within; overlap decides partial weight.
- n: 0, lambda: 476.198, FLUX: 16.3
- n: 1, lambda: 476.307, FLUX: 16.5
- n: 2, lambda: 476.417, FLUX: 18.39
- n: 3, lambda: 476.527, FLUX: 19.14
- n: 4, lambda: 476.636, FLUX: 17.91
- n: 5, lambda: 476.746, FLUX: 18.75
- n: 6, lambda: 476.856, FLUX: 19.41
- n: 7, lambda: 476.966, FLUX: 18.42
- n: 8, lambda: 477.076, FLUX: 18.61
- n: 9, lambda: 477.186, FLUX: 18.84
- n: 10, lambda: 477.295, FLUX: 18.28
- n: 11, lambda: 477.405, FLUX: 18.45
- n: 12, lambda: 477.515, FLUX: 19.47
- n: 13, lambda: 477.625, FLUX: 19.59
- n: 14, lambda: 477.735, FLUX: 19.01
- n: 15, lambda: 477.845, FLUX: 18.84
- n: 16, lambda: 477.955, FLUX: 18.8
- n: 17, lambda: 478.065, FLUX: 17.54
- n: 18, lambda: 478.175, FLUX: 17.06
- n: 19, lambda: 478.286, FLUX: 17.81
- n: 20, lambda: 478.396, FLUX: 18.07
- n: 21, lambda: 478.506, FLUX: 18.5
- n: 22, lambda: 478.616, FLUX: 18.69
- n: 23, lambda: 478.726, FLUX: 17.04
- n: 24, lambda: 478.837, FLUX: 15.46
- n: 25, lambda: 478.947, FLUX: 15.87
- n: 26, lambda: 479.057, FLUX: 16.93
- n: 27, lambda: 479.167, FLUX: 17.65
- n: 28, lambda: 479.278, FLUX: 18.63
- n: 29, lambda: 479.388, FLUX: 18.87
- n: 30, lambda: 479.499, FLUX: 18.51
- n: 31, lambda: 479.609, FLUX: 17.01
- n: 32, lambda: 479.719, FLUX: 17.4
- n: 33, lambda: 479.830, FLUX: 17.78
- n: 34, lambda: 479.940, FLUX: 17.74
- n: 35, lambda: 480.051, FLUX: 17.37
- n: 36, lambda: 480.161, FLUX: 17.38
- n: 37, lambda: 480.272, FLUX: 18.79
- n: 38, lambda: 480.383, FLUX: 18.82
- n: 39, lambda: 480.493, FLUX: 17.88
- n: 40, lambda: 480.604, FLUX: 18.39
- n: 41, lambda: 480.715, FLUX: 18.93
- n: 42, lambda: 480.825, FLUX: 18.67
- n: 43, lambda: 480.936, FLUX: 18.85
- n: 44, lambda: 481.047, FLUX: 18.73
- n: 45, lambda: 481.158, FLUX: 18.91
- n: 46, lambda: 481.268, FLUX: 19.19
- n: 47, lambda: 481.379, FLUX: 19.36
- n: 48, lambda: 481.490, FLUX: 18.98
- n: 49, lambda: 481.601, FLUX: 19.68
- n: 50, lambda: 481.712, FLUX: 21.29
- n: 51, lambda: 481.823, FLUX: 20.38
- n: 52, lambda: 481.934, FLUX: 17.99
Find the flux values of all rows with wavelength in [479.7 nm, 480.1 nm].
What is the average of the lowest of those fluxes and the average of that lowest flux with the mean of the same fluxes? 17.4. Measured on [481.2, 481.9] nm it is 19.2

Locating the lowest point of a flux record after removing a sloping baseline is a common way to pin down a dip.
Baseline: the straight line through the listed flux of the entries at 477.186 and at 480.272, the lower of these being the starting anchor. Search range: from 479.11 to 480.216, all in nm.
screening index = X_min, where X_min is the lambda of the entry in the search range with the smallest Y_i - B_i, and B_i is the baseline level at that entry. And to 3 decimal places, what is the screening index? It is 479.609 nm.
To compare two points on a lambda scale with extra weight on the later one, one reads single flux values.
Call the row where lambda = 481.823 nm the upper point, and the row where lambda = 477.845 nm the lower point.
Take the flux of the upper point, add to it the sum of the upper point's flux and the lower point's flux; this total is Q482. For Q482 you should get 59.6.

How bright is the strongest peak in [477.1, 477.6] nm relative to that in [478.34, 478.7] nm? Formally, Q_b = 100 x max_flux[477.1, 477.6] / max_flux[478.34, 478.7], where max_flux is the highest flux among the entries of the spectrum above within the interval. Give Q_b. 104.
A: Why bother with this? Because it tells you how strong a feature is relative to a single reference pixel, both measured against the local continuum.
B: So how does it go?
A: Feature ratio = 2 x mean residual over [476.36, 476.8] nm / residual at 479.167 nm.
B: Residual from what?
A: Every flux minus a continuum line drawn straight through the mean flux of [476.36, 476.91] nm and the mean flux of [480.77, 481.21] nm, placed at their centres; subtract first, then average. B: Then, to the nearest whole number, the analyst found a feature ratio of 0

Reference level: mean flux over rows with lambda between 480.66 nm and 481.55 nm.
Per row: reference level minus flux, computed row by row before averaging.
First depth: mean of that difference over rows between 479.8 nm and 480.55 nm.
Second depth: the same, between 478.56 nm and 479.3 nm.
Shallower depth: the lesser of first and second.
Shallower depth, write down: 1.0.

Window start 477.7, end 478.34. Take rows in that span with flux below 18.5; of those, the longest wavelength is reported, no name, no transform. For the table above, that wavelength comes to 478.286 nm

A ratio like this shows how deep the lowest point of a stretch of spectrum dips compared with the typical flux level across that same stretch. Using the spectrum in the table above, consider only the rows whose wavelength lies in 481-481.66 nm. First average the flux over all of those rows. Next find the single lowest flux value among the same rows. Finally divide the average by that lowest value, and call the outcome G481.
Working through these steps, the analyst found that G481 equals 1.02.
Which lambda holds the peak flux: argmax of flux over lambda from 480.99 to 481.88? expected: 481.712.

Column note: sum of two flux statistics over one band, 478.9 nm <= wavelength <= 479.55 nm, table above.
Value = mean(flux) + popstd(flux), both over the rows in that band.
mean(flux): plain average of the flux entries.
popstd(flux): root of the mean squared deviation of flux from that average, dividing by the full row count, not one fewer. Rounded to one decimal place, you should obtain 18.8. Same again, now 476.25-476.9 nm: 19.3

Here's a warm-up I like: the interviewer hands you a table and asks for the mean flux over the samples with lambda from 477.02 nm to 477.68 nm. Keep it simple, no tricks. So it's 18.9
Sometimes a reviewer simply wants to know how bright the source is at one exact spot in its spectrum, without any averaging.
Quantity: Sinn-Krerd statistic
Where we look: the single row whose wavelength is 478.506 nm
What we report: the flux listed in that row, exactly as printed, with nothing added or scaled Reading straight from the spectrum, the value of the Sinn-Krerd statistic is 18.5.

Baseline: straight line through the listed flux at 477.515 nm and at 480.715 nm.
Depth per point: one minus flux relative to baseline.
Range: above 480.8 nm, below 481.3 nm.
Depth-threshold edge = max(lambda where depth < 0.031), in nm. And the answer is 481.268 nm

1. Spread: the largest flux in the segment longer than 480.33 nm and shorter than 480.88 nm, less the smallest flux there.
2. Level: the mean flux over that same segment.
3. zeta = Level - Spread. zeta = 17.5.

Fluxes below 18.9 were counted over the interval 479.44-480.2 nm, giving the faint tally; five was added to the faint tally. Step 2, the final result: 12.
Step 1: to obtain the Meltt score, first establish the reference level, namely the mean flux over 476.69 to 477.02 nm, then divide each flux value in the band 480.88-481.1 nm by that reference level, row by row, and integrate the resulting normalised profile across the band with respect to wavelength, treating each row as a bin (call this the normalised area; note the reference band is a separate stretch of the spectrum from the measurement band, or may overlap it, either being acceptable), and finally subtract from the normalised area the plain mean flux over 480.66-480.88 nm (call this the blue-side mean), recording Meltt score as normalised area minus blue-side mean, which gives -18.6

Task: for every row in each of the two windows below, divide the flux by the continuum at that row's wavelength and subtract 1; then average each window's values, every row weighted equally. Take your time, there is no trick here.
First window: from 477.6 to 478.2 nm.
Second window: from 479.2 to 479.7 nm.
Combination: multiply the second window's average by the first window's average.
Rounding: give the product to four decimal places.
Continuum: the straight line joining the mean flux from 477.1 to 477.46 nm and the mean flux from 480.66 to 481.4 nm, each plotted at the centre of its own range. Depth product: 0.0002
